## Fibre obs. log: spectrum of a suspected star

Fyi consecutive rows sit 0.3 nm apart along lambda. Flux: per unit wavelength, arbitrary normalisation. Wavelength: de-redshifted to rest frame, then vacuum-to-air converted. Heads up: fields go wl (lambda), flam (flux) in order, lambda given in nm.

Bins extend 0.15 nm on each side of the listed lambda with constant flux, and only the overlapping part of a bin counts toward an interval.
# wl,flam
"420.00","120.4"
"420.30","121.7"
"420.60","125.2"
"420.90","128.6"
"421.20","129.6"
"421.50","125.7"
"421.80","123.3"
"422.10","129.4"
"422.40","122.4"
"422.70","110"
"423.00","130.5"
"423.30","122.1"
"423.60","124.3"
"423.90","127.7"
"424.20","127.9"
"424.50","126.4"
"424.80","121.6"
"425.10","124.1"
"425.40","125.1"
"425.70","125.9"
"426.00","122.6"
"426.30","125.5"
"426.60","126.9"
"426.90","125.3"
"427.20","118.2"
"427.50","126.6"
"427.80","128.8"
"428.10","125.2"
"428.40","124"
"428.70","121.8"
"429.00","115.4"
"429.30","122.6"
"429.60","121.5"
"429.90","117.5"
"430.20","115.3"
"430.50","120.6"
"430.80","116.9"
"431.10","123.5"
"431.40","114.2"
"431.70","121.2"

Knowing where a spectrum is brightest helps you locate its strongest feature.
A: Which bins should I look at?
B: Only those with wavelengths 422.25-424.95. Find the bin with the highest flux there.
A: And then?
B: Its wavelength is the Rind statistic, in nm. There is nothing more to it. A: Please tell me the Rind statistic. 423.00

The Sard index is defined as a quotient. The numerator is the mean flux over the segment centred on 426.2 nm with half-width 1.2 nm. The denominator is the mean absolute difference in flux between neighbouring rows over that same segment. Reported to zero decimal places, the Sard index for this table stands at 48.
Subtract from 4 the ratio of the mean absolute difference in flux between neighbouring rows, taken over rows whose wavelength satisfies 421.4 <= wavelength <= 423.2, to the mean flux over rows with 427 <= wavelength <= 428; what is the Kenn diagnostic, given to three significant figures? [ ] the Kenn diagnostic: 3.92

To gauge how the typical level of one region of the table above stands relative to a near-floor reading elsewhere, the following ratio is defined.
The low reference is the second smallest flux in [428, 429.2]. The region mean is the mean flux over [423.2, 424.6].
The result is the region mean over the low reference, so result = 1.03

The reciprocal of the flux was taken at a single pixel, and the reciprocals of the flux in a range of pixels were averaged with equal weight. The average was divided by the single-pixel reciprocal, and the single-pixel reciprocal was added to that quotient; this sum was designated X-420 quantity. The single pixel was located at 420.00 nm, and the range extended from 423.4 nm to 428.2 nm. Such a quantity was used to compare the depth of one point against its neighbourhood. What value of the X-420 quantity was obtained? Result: 0.97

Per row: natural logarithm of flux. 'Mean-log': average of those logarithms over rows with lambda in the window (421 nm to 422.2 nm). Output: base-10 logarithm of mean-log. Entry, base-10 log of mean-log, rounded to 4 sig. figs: 0.6852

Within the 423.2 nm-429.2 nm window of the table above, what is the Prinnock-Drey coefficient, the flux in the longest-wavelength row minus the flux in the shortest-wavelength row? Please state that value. -7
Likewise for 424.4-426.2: -4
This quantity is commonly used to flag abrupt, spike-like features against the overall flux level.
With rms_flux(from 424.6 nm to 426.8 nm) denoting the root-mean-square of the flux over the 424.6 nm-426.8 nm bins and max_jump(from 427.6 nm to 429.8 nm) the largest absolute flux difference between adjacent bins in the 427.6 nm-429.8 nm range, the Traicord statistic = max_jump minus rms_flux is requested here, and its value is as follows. -117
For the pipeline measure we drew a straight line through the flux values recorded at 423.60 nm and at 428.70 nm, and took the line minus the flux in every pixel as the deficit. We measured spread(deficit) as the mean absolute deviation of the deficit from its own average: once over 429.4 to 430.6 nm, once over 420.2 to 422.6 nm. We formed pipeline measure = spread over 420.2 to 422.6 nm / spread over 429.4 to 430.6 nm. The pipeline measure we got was 1.13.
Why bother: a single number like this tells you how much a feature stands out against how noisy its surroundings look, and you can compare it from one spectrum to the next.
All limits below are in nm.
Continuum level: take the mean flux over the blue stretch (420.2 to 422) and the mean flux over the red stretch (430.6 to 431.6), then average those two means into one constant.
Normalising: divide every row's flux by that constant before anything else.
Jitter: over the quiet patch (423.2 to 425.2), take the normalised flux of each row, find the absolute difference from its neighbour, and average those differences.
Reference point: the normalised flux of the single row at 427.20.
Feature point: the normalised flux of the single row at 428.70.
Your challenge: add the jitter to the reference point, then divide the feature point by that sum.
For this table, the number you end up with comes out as 1.01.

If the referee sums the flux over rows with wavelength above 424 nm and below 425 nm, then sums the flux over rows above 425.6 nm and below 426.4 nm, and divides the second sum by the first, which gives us 0.99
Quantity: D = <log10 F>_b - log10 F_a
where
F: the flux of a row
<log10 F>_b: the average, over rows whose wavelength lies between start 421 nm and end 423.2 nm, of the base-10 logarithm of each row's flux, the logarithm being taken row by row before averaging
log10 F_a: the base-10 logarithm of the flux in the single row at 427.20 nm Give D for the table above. 0.022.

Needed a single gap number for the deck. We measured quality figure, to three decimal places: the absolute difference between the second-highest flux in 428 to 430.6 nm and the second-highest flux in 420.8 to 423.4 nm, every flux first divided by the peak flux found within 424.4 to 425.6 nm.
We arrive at 0.044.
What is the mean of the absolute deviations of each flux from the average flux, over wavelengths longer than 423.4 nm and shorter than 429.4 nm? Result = 2.41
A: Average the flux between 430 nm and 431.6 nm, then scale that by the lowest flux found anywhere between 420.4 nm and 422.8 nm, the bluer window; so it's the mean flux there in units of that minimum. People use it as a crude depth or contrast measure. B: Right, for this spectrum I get 1.074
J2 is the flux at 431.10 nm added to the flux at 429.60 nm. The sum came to 245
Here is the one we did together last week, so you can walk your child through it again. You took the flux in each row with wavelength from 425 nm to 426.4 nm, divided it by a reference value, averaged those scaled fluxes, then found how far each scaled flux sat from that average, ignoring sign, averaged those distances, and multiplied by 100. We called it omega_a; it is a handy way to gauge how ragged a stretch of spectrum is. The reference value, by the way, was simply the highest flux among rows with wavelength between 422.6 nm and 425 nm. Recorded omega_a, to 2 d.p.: 0.79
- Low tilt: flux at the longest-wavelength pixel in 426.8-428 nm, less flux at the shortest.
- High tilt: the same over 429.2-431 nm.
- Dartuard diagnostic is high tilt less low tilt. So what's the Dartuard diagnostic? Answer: -9.2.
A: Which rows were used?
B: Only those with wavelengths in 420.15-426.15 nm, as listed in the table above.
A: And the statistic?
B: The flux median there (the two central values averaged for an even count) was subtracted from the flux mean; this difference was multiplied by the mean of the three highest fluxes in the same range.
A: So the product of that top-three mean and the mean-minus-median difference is -58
